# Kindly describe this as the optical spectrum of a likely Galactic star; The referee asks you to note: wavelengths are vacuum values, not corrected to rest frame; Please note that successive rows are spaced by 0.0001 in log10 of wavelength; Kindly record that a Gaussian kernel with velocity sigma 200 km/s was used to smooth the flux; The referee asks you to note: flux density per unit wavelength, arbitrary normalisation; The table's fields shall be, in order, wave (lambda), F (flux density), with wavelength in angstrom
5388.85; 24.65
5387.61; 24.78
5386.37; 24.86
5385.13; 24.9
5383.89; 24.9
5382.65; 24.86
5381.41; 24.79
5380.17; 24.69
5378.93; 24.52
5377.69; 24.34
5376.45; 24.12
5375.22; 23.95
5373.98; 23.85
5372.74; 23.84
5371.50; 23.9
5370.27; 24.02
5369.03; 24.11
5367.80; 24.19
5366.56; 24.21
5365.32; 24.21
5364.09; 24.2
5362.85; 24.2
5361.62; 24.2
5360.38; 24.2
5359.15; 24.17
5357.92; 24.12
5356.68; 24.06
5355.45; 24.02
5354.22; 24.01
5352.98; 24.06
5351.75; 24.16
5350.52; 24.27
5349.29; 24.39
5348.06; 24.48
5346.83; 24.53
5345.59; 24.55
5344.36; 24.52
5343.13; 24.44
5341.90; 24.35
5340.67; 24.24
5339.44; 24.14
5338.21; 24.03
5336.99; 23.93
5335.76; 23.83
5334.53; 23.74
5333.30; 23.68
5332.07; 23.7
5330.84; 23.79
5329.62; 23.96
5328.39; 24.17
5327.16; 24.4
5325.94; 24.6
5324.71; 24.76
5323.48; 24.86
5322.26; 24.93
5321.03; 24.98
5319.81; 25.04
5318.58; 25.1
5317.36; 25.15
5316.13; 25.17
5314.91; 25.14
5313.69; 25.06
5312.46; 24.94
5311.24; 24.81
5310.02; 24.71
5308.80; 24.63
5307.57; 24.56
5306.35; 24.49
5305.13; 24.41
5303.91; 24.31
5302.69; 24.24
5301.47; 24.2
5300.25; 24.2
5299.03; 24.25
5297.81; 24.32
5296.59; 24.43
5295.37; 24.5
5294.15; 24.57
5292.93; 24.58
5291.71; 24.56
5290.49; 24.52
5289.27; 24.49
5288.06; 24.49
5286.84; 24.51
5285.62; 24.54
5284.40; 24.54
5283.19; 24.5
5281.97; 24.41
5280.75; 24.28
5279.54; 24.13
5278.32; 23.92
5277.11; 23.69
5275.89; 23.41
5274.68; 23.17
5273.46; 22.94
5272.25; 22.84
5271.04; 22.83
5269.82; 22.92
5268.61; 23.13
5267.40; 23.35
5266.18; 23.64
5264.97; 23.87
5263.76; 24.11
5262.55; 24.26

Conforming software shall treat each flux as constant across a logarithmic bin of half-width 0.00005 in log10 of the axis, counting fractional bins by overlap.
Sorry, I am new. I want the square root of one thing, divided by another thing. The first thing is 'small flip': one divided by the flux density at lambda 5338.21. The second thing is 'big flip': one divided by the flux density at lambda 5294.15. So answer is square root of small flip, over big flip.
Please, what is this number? 5.01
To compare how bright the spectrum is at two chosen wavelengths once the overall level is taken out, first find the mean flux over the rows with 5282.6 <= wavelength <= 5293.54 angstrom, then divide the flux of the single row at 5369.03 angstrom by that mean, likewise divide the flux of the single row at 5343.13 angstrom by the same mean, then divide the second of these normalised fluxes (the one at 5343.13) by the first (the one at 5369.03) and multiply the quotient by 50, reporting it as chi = 50.7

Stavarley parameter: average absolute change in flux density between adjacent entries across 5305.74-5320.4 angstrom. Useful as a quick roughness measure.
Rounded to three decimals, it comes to 0.074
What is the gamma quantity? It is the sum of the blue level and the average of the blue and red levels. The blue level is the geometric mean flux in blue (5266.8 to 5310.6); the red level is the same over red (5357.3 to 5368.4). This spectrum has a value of 48.2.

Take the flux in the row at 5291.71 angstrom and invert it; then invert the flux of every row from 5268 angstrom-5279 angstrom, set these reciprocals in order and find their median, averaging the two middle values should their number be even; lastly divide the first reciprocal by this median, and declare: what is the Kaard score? 0.94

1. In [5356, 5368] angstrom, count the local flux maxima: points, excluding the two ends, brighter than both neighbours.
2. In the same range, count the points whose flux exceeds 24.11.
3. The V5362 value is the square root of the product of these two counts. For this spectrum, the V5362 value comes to 0.0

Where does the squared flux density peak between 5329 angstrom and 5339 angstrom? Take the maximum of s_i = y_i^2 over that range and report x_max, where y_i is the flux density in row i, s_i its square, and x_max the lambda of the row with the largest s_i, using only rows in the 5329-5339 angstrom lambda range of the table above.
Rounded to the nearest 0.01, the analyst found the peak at 5338.21 angstrom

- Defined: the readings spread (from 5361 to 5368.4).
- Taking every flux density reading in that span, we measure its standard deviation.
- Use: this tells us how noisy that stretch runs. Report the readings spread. 0.01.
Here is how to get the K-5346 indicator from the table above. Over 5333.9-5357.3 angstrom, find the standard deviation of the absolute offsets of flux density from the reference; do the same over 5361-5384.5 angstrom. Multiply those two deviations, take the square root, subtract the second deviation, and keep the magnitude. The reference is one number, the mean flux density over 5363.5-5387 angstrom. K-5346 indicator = 0.007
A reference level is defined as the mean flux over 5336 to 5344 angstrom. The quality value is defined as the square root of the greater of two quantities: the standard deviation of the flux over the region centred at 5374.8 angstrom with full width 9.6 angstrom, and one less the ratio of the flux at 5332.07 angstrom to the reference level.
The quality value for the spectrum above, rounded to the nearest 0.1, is 0.5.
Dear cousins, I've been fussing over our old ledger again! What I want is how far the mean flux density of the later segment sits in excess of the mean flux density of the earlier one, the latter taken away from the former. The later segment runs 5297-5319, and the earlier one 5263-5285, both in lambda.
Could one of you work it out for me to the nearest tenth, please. 1.0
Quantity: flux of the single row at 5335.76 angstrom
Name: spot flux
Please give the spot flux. 23.83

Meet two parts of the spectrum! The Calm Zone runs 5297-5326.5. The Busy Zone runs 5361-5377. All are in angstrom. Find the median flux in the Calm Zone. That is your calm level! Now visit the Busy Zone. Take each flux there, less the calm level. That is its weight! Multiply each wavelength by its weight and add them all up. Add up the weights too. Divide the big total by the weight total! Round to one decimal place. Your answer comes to 5369.8 angstrom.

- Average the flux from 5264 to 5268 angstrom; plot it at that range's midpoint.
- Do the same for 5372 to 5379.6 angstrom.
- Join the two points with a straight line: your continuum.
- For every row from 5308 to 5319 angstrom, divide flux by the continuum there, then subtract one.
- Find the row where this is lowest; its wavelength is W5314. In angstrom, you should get 5308.80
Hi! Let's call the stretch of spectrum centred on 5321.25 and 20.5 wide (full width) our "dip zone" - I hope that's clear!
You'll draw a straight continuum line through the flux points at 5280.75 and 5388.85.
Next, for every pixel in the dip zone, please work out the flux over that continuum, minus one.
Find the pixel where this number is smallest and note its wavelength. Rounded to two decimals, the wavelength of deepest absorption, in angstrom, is 5330.84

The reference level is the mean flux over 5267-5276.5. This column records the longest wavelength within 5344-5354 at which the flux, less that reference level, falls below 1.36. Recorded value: 5352.98 angstrom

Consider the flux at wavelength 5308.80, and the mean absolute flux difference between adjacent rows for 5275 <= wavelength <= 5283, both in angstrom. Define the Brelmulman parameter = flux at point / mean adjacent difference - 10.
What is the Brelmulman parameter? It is 113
